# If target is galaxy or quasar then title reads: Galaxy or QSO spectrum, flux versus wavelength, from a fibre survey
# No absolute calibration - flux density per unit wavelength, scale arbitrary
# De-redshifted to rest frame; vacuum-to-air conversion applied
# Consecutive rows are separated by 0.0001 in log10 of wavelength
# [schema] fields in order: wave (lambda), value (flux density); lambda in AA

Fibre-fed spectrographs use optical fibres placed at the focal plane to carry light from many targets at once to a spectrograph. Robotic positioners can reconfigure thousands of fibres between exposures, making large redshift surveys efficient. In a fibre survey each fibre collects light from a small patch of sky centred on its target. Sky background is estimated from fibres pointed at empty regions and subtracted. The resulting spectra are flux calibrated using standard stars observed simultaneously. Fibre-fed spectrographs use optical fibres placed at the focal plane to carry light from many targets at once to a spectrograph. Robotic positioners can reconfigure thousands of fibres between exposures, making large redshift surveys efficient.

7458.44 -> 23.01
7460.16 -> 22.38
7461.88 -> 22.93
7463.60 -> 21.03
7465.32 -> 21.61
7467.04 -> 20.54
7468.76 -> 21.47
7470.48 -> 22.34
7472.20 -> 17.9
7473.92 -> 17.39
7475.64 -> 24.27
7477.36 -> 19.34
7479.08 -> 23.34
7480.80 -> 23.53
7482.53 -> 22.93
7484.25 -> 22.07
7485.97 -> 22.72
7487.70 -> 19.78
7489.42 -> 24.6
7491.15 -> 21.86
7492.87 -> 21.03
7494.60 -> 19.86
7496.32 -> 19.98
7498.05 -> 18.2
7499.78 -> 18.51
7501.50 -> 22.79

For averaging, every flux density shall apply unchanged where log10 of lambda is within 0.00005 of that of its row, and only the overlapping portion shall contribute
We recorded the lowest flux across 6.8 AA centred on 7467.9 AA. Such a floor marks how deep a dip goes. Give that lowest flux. 20.54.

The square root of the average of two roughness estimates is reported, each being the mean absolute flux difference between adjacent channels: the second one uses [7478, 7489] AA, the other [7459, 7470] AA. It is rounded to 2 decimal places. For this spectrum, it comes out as 1.01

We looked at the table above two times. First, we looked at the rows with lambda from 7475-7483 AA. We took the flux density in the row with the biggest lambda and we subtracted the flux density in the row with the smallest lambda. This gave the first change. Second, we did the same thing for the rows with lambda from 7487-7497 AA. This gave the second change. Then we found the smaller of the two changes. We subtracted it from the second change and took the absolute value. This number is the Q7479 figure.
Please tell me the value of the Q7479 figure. 1.5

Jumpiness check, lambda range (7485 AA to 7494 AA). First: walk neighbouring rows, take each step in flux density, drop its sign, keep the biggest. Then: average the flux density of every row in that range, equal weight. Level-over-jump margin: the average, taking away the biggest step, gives 17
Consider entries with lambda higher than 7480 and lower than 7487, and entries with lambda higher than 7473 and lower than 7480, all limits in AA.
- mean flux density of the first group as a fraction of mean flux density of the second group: 1.08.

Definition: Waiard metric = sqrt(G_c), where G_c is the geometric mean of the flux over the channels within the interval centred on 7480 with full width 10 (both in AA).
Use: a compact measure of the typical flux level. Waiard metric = 4.75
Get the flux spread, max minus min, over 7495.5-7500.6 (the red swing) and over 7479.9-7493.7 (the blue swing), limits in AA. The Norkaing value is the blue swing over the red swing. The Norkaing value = 2.7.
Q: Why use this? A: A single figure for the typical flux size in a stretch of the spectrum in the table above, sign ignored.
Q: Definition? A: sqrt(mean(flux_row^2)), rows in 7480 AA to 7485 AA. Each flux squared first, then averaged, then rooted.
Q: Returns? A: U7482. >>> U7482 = 22.9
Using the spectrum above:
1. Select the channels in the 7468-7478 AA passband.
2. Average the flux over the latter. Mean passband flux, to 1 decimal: 20.5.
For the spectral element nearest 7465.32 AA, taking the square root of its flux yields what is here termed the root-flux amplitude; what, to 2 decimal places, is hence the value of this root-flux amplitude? 4.65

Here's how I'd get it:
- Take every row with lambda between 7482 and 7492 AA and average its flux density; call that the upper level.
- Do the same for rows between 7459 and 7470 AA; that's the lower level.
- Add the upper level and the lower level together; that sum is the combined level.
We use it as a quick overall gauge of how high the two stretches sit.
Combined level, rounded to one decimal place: 44.0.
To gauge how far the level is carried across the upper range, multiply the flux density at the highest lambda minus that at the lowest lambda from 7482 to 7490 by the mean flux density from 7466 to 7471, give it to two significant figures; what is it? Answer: 36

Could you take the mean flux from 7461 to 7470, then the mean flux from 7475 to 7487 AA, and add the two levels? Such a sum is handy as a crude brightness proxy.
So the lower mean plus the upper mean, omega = 44.1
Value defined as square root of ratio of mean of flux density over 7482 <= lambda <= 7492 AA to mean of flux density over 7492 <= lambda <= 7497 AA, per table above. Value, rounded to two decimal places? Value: 1.05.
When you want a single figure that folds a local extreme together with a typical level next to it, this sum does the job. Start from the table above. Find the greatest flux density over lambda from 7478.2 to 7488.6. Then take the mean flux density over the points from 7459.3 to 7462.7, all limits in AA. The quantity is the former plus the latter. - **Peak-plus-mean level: 46.2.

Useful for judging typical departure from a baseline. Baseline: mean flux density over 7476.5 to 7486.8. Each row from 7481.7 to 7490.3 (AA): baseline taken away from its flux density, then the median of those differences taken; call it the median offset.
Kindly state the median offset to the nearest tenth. 0.4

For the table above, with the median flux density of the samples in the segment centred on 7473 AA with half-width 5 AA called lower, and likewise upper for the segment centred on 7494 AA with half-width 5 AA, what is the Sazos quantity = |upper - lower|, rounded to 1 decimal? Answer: 0.1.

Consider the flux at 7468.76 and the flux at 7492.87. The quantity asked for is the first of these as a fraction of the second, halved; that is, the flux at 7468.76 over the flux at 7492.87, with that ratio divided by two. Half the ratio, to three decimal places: 0.510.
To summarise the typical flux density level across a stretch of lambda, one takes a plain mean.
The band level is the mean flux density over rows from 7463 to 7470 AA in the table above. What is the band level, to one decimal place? 21.2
